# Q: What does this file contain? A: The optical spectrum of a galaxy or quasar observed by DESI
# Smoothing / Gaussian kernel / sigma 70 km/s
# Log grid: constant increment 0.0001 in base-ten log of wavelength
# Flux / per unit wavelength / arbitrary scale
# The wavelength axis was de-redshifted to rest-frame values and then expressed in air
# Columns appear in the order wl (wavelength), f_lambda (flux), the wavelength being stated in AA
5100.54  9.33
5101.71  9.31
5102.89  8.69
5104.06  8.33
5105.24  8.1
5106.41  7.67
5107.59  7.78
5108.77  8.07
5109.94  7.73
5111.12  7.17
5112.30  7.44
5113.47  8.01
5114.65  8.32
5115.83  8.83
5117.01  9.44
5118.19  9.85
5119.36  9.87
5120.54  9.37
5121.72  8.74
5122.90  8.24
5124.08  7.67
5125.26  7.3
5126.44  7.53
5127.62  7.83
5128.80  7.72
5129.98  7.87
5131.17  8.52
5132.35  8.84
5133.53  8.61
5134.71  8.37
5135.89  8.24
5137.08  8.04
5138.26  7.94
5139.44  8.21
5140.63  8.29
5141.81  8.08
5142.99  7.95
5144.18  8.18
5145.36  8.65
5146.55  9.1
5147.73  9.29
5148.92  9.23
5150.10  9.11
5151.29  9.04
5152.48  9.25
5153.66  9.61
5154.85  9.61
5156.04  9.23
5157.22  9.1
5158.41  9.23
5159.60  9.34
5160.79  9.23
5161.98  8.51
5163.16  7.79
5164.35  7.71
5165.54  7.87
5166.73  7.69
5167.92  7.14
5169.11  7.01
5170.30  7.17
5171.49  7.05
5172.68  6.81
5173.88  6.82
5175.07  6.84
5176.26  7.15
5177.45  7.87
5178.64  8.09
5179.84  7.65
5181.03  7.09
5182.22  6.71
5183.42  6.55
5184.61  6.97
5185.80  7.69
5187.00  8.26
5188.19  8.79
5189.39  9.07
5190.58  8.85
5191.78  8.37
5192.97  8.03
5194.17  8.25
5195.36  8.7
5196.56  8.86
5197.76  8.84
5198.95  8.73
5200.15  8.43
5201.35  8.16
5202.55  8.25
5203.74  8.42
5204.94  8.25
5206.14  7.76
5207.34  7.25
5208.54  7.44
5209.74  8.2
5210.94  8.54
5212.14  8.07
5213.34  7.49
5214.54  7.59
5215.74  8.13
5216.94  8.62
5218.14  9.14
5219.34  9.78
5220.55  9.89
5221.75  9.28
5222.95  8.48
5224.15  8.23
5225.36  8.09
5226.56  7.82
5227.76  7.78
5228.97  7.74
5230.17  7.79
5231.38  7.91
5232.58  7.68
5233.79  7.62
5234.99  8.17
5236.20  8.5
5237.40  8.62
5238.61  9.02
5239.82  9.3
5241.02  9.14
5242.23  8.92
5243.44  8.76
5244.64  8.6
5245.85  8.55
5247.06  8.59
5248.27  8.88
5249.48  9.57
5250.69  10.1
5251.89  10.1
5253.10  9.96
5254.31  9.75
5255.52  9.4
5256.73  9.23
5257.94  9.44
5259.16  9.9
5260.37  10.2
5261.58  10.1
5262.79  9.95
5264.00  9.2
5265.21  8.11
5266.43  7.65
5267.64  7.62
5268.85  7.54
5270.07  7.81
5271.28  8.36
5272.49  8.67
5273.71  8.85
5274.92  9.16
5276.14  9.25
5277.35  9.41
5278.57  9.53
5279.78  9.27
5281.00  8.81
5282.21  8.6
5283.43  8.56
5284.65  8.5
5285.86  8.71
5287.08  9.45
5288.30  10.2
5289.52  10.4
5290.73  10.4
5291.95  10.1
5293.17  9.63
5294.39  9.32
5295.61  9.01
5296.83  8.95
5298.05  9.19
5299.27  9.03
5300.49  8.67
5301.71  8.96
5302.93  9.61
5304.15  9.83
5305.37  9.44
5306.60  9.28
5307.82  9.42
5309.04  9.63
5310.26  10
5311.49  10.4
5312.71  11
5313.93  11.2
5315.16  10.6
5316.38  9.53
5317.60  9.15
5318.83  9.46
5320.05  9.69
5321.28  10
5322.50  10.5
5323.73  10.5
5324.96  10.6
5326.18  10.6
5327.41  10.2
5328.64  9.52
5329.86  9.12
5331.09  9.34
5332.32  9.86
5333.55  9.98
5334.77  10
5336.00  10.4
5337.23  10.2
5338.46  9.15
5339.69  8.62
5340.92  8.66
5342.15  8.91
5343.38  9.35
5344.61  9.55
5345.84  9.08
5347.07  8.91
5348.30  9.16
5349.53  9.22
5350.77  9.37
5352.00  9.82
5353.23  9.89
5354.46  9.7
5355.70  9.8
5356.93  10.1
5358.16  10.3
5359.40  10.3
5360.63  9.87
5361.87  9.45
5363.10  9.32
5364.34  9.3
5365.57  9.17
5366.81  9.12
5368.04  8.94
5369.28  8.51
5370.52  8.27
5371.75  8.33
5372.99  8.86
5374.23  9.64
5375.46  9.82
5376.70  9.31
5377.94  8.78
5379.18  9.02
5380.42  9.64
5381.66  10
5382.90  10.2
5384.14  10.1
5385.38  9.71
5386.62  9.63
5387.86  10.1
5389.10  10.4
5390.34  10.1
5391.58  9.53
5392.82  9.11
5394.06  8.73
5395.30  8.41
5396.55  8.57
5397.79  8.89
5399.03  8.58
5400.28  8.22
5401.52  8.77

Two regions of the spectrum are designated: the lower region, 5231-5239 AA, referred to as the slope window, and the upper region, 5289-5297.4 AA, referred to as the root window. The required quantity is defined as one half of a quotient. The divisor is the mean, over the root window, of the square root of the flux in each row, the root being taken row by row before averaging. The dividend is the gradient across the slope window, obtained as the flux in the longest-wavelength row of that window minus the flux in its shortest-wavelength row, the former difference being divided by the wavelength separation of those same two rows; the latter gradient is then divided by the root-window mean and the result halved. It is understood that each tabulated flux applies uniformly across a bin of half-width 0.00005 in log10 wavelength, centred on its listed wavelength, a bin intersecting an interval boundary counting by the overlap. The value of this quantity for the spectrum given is 0.02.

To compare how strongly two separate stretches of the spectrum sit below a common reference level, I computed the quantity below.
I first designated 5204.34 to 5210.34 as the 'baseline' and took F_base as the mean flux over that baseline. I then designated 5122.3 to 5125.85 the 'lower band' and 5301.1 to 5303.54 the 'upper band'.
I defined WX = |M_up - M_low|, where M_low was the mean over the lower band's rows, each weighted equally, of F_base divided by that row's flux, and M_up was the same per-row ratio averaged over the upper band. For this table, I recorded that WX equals 0.17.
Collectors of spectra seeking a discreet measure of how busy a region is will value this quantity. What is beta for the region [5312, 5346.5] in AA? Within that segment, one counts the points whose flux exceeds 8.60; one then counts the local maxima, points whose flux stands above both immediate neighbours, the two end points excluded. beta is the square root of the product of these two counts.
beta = 9.2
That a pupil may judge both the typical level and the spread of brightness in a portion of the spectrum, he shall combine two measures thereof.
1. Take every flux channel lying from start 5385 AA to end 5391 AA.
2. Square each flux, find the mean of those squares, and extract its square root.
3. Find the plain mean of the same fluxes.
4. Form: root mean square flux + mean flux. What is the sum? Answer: 20.0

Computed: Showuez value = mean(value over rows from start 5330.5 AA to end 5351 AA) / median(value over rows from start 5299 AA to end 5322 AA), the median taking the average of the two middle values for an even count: 0.98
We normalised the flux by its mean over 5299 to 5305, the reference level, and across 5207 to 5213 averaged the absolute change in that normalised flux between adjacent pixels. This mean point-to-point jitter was 0.048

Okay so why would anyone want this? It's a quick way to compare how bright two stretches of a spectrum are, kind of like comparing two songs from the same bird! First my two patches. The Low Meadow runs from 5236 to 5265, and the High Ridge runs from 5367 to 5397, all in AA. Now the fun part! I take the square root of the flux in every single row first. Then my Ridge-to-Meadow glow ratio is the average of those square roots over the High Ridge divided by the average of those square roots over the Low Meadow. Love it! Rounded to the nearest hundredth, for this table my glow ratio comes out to 1.00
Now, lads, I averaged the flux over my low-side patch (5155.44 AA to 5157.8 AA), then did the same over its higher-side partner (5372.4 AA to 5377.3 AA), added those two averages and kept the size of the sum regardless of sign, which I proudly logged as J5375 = 18.6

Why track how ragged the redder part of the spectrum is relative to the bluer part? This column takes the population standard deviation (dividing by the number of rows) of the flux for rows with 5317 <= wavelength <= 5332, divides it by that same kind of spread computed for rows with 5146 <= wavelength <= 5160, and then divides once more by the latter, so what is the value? 18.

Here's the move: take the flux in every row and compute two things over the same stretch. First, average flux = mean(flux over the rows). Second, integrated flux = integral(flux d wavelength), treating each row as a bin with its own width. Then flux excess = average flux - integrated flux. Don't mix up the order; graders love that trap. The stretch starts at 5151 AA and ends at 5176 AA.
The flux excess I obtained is -196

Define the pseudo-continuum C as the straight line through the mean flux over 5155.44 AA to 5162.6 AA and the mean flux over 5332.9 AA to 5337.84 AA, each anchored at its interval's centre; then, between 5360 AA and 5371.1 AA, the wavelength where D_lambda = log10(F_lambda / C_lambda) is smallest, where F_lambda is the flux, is 5370.52 AA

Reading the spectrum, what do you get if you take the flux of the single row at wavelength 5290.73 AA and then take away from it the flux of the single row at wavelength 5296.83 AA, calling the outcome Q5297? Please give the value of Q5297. 1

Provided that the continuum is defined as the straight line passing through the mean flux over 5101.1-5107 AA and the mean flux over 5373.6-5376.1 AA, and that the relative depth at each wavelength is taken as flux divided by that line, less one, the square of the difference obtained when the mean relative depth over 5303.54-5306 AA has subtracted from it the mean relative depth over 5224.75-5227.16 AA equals 0.020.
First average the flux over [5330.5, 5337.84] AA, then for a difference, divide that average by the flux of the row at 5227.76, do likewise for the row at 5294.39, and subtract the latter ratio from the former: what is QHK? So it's 0.21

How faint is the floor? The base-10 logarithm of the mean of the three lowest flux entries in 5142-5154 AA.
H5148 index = 0.917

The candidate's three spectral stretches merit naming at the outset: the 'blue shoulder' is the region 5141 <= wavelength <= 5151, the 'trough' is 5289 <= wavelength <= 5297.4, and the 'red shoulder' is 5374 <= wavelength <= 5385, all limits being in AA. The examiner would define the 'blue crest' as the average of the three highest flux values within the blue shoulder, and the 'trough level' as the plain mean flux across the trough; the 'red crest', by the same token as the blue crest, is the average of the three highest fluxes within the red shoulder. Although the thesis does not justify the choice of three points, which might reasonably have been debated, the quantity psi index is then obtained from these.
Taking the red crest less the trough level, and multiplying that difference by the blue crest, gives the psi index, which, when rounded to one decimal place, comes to 3.8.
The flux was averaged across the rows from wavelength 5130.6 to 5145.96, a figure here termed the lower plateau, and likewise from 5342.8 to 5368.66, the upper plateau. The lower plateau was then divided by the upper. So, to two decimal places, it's 0.87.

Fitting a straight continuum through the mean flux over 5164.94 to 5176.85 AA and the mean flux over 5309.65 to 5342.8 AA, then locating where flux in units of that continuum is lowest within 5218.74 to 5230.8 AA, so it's 5228.97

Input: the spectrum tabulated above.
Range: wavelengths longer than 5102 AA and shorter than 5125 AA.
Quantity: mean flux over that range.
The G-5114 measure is 8.4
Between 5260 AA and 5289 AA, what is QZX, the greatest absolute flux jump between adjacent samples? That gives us 1.1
